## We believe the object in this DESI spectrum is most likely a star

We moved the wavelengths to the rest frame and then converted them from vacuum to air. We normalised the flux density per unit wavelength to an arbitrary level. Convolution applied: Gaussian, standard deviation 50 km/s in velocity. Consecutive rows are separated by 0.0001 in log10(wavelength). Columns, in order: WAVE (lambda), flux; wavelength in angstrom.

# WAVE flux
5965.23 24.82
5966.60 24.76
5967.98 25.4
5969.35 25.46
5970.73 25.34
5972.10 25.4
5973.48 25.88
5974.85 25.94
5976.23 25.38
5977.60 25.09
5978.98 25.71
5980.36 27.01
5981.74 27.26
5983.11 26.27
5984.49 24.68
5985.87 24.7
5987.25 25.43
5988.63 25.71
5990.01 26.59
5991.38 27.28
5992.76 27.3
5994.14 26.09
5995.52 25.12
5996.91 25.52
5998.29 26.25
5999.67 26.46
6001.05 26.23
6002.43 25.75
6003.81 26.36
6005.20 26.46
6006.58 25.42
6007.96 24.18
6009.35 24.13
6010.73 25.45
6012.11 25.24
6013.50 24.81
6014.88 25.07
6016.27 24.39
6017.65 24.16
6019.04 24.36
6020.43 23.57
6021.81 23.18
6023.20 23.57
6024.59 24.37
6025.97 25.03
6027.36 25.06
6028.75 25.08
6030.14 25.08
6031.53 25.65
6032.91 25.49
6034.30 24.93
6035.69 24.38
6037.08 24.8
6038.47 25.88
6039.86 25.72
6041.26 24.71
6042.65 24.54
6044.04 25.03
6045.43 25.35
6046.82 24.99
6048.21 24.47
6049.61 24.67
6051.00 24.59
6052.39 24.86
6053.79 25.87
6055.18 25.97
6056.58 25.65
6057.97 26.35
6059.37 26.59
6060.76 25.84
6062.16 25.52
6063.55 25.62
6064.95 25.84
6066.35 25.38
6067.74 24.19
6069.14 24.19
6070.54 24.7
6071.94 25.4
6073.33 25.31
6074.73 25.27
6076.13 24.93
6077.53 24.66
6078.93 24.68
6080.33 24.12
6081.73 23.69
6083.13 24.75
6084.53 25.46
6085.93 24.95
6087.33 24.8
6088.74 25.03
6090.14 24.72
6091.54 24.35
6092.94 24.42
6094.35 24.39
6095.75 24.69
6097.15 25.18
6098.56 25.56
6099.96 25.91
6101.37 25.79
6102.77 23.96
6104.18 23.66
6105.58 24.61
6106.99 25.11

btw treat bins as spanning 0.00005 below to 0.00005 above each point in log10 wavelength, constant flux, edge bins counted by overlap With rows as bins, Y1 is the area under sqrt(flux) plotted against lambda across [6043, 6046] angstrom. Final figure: 15.0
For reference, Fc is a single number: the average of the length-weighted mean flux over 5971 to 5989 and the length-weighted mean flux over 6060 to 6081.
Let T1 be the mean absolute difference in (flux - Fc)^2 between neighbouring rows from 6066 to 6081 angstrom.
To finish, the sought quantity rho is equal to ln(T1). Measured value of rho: -0.79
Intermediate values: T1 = 0.45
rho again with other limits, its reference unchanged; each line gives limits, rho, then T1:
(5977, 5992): 0.05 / 1.05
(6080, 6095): -0.54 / 0.58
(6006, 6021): -0.25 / 0.78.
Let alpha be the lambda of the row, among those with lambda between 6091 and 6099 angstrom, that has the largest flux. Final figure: 6098.56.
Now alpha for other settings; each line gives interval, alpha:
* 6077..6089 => 6084.53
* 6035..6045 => 6038.47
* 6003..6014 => 6005.20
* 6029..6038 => 6031.53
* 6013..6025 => 6014.88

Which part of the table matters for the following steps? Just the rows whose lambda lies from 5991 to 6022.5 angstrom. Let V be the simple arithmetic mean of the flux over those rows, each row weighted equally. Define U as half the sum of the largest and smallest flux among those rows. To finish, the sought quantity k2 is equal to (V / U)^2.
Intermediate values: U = 25.2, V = 25.3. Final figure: 1.01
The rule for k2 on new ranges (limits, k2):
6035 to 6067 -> 0.99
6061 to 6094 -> 1.01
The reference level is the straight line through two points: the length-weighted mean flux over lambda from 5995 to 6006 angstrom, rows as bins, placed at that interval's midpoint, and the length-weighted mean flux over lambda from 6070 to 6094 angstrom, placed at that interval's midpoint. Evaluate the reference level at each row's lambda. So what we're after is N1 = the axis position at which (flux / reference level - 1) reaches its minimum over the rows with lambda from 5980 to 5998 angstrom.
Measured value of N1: 5984.49 angstrom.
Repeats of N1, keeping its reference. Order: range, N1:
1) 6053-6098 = 6081.73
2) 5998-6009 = 6007.96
